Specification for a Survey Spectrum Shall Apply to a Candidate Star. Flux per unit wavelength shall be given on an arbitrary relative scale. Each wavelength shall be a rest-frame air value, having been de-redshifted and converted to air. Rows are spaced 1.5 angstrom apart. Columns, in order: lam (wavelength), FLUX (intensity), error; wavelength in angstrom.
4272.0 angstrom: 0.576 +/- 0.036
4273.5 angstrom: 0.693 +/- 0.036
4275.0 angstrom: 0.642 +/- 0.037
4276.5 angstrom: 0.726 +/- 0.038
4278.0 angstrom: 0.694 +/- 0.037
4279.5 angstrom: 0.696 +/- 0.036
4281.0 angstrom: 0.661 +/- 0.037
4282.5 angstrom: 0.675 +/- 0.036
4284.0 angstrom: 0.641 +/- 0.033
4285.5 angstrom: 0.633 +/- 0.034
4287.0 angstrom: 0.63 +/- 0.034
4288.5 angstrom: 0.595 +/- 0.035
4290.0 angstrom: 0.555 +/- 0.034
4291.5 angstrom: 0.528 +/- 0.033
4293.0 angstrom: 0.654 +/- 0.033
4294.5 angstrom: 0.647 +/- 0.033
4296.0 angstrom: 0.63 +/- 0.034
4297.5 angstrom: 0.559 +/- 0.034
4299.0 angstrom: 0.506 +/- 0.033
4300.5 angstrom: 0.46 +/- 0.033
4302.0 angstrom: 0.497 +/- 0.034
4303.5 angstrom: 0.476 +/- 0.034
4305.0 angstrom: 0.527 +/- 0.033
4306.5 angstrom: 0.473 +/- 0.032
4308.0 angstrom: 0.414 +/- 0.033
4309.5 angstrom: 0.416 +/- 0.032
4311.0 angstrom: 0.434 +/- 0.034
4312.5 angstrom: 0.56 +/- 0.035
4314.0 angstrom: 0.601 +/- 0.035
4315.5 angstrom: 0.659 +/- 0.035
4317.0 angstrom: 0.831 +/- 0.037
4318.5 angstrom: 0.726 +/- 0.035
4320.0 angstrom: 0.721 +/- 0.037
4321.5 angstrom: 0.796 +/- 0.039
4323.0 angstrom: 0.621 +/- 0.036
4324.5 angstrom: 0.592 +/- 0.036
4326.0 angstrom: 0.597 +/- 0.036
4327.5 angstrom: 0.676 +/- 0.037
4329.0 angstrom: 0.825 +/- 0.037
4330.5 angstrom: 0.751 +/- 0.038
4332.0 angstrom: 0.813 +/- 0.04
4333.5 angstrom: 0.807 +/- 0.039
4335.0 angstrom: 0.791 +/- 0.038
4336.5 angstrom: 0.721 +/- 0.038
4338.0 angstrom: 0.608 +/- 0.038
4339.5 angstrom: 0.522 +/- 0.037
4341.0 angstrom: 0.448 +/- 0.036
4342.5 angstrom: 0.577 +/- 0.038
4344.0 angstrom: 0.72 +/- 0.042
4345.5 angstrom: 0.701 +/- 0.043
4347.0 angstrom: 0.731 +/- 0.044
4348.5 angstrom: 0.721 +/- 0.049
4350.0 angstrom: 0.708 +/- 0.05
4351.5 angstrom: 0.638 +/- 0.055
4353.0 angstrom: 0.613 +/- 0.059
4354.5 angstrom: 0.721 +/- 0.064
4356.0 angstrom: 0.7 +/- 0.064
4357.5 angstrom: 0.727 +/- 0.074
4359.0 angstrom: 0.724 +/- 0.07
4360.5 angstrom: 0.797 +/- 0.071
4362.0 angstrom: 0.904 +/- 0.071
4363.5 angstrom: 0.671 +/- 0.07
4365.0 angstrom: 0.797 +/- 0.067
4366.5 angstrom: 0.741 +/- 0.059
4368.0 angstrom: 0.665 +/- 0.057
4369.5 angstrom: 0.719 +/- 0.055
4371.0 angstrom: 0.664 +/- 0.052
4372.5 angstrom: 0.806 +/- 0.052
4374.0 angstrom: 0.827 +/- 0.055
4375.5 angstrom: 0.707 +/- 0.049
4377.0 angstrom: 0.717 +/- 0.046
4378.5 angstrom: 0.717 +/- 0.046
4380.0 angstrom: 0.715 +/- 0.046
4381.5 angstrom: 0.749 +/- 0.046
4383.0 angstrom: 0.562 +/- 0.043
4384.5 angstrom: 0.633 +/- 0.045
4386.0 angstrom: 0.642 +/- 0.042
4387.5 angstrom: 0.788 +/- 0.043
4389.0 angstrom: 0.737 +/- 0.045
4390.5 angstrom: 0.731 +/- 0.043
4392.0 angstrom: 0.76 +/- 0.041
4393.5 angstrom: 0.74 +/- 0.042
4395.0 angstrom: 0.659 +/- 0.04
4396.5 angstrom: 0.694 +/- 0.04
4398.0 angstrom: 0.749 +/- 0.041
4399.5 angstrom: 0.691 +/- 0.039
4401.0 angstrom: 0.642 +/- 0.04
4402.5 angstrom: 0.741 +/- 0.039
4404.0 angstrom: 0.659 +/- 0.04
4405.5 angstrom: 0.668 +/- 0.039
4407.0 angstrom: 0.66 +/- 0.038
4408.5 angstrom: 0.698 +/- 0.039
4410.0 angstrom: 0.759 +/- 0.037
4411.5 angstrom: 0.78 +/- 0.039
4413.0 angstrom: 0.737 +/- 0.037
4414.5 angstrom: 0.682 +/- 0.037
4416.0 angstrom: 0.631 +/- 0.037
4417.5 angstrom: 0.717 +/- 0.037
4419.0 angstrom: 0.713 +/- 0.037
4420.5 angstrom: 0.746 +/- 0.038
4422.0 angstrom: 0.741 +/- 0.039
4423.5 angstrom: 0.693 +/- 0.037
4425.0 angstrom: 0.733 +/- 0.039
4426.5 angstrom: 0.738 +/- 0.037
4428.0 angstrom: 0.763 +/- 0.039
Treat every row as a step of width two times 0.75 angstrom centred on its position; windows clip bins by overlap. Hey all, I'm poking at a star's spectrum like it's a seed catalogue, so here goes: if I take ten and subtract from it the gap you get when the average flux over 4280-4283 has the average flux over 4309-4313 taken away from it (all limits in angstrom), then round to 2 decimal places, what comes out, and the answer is 9.80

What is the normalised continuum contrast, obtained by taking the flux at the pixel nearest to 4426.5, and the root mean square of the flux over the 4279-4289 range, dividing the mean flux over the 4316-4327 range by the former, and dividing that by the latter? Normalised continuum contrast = 1.46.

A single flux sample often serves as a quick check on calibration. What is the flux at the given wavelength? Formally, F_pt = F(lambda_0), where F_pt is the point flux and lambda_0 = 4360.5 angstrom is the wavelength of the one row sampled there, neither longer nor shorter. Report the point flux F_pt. 0.797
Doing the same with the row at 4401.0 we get 0.642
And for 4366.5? 0.741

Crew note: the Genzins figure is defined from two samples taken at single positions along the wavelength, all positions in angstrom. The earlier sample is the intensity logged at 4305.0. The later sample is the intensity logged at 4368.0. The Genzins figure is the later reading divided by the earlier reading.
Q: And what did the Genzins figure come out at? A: 1.26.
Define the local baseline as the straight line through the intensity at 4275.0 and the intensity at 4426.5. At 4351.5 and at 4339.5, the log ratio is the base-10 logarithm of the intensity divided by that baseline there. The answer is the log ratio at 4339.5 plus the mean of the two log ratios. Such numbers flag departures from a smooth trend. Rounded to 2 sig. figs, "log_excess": -0.19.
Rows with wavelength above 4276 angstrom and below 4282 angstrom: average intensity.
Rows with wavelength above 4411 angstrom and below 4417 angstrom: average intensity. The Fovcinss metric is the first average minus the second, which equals -0.013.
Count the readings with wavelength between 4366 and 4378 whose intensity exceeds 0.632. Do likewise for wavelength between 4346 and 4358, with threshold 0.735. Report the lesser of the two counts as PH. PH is 0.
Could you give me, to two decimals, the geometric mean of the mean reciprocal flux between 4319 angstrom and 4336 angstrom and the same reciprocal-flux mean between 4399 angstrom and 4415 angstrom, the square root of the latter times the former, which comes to 1.41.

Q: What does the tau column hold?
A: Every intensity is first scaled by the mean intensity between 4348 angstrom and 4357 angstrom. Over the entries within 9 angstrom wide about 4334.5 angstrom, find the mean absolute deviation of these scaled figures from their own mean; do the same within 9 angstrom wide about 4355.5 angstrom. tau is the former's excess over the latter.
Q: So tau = 0.022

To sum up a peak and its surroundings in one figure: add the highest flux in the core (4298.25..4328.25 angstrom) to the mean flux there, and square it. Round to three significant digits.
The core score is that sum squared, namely 1.99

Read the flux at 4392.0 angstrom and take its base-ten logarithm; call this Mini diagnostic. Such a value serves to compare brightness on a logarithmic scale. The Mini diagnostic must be -0.119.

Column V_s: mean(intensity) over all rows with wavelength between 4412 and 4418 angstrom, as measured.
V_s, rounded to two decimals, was 0.69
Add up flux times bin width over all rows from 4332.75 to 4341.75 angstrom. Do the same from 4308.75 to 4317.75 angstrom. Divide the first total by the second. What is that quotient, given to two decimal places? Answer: 1.11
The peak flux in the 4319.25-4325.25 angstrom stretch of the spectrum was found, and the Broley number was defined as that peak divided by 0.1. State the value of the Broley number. 8.0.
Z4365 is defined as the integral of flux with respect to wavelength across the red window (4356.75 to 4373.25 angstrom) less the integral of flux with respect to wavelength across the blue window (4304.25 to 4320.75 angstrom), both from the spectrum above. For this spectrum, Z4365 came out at 2.8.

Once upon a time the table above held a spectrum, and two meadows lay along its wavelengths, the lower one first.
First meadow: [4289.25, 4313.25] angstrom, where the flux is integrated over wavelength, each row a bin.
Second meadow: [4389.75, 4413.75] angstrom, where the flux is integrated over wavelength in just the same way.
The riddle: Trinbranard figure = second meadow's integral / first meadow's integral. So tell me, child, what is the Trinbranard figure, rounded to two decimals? 1.36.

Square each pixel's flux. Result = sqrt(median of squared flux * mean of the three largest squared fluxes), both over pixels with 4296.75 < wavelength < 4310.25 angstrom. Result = 0.25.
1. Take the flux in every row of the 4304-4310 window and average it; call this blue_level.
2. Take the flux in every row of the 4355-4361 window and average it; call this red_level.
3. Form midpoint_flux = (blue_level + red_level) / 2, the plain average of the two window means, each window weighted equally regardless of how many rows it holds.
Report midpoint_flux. 0.597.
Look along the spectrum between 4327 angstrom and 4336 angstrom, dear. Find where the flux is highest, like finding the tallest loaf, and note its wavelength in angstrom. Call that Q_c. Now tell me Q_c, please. 4329.0 angstrom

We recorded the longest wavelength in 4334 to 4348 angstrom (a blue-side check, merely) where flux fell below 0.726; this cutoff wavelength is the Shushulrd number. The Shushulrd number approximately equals 4345.5 angstrom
